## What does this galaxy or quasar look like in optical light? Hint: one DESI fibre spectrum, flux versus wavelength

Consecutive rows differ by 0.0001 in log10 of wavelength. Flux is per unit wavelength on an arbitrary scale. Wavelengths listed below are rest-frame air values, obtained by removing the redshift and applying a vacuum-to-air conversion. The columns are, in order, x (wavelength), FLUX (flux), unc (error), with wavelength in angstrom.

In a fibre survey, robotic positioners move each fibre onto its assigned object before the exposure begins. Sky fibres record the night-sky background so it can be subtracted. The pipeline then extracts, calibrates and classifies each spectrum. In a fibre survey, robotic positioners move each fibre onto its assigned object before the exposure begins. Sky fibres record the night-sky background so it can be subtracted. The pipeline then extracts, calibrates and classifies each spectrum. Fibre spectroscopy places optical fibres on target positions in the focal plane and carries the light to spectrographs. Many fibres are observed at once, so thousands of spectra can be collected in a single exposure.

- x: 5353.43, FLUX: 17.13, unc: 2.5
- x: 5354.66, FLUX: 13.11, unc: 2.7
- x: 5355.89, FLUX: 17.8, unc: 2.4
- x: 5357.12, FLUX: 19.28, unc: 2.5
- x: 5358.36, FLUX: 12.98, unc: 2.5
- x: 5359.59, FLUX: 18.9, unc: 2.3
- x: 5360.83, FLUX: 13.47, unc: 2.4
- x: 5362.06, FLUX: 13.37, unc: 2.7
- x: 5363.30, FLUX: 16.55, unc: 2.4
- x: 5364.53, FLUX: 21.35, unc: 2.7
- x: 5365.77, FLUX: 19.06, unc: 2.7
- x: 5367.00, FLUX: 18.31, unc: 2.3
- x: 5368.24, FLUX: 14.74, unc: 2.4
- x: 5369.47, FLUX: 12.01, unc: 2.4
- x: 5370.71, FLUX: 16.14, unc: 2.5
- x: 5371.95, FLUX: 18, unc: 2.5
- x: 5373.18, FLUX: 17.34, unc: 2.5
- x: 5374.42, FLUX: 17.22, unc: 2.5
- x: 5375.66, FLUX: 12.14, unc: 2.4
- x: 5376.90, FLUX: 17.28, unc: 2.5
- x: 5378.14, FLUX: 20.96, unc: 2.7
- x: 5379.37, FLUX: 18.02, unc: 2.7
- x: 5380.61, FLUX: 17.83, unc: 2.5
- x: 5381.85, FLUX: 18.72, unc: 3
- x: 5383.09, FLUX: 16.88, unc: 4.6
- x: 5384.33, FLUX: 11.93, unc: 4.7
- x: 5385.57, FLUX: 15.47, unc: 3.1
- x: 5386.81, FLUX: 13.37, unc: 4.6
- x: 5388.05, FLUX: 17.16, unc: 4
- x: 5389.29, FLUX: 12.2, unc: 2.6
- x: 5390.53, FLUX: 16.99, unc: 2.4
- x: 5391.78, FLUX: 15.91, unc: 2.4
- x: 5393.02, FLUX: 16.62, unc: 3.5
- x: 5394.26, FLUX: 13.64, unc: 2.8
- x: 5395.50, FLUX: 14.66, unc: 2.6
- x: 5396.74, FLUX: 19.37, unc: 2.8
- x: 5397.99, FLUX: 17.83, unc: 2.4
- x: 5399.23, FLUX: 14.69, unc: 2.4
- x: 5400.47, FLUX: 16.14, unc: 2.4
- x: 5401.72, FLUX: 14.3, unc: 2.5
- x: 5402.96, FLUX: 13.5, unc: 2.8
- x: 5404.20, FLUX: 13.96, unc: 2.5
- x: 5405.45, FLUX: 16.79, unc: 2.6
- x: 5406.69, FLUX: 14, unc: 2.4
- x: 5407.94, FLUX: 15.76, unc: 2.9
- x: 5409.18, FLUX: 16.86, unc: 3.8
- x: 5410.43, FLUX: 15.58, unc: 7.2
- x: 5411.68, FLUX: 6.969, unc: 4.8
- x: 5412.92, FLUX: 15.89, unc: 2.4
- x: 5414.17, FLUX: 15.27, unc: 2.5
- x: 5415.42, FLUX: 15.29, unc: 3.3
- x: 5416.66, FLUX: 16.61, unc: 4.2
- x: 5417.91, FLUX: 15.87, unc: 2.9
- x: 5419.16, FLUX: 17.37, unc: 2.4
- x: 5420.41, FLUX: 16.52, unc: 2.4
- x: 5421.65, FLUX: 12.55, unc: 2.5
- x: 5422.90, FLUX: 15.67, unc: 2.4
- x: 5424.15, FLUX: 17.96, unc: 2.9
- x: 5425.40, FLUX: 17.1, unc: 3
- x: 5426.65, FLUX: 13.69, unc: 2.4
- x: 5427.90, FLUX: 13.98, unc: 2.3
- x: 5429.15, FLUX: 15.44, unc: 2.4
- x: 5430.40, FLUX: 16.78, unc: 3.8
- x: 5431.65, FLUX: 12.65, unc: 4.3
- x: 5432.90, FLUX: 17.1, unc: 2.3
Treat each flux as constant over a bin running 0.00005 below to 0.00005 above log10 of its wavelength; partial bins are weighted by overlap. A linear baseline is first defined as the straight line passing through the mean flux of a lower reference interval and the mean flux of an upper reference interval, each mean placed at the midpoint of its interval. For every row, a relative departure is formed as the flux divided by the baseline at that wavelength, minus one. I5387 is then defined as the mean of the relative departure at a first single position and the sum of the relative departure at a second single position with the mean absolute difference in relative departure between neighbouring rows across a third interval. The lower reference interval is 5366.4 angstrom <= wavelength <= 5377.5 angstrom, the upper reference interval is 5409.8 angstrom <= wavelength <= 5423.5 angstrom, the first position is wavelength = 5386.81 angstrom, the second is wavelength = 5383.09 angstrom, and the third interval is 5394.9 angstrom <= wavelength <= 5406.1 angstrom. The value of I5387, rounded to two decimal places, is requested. 0.04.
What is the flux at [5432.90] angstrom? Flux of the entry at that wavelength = 17.1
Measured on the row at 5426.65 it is 13.69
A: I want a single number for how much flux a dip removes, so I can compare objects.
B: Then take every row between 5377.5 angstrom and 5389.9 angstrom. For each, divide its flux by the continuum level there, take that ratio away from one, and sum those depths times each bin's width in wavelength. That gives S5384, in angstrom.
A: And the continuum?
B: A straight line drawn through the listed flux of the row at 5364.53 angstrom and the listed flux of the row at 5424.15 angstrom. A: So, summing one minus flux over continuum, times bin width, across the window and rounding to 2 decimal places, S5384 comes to 2.46 angstrom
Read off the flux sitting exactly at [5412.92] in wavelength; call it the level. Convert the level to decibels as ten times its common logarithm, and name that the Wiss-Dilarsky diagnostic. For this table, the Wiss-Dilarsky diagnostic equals 12.0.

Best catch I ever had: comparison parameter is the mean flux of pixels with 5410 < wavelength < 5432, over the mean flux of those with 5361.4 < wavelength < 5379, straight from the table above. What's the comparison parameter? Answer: 0.90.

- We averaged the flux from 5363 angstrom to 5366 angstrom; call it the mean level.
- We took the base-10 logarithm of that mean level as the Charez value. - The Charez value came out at 1.28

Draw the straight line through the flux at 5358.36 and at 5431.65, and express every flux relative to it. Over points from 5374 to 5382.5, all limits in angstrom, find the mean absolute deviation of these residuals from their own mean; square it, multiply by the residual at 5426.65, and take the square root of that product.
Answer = 1.7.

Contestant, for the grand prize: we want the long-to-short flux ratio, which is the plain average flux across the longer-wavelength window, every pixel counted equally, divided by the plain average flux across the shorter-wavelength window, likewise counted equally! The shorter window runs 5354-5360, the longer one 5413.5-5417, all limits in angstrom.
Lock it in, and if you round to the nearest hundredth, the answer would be 0.96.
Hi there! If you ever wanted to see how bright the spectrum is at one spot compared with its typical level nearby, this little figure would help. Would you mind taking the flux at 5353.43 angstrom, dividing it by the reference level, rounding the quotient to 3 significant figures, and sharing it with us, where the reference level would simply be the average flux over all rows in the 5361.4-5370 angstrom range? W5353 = 1.04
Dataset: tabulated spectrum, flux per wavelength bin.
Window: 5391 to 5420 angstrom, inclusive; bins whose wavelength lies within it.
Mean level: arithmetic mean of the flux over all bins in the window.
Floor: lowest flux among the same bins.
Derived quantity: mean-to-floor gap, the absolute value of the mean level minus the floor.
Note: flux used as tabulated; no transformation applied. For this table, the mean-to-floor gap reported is 8.4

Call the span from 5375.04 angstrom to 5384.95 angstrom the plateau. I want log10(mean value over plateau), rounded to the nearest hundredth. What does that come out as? 1.22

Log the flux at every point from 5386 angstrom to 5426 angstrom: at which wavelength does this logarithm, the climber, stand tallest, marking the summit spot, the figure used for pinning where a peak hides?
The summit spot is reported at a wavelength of 5396.74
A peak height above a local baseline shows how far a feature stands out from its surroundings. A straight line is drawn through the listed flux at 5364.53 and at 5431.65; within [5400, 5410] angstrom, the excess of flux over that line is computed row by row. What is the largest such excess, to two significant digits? 1.3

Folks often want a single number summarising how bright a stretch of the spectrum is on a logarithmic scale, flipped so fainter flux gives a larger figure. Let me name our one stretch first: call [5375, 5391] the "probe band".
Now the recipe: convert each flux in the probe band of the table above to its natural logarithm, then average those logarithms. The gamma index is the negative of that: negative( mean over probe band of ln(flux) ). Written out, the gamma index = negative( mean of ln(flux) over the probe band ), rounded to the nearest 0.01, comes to -2.76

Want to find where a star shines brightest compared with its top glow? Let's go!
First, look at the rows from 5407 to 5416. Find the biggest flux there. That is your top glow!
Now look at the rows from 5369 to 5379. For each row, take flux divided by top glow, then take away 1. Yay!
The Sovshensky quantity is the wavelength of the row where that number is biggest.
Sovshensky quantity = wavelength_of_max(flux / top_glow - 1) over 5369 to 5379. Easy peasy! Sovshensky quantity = 5378.14 angstrom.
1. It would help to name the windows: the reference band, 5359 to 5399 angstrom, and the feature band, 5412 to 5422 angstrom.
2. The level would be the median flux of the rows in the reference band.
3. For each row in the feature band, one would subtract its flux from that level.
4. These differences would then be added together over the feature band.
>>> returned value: 10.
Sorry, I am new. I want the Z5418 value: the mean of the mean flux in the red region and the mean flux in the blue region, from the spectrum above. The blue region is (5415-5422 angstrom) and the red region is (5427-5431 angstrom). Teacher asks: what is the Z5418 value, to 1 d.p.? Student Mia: 15.6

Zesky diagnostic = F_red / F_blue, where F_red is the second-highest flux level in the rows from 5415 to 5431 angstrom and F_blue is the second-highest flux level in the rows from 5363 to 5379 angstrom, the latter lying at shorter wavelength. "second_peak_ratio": 0.83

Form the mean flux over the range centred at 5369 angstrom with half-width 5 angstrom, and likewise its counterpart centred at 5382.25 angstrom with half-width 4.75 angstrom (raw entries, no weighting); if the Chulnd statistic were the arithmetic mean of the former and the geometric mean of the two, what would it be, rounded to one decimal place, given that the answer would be 17.0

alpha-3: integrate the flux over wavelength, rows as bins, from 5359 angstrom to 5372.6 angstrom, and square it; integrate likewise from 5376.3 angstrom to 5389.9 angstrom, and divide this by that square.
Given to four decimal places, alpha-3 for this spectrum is 0.0044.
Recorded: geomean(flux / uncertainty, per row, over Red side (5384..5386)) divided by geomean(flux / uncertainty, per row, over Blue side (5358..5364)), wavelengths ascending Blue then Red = 0.59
